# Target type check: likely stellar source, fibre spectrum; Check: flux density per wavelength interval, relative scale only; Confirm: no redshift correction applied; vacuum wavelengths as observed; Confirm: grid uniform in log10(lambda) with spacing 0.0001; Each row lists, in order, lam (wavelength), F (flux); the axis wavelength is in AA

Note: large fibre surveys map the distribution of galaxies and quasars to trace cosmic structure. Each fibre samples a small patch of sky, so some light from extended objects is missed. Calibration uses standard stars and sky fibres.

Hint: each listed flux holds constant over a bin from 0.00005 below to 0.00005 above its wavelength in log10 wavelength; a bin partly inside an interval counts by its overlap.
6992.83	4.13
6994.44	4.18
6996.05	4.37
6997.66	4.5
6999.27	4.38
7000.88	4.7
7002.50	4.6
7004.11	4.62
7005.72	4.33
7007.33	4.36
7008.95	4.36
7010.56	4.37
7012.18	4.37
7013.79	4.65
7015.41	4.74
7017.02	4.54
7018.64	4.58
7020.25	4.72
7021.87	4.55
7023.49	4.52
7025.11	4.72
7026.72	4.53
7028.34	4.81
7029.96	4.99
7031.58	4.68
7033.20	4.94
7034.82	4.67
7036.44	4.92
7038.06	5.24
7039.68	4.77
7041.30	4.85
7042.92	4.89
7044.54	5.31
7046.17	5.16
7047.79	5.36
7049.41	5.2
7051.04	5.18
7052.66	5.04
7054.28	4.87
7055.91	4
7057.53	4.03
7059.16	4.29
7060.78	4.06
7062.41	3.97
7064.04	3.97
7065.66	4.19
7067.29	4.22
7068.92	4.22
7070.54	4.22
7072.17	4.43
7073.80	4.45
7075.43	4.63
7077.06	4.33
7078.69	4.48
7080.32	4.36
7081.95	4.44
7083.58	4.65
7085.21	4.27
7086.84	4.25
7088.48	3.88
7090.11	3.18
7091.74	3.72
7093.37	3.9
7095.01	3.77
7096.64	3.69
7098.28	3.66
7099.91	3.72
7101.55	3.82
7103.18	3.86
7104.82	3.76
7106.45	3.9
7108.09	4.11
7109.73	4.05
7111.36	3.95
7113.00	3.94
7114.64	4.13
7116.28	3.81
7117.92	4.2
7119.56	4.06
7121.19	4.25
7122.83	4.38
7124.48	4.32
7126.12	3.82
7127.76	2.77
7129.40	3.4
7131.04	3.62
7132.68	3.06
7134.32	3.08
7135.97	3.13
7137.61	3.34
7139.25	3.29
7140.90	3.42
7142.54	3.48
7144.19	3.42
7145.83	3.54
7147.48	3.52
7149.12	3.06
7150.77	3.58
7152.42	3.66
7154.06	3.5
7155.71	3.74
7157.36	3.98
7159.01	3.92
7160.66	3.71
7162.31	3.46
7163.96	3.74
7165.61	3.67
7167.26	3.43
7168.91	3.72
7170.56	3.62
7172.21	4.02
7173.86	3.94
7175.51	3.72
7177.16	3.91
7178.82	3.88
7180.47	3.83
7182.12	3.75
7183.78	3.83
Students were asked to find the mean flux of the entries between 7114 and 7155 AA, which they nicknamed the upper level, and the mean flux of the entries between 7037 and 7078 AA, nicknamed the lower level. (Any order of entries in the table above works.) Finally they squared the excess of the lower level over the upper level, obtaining 1.0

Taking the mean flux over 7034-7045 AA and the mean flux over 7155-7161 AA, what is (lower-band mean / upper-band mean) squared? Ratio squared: 1.7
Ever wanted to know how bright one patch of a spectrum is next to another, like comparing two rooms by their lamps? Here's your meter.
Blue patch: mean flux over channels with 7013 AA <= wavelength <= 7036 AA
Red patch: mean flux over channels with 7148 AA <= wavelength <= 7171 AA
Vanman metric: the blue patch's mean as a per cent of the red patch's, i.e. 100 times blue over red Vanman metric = 129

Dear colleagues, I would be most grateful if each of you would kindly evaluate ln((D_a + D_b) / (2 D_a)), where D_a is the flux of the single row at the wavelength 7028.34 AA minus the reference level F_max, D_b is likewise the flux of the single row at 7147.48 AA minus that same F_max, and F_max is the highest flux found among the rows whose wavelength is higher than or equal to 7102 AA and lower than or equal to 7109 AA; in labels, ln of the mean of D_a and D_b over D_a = -2.5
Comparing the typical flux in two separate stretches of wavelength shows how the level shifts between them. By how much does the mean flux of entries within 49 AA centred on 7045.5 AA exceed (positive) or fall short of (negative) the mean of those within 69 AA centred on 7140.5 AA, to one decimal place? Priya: 1.0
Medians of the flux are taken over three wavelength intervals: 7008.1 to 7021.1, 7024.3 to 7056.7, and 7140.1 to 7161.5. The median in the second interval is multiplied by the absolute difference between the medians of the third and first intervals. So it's 5.0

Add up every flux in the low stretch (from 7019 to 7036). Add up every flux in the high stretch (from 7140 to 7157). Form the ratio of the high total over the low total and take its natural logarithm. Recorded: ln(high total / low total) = -0.30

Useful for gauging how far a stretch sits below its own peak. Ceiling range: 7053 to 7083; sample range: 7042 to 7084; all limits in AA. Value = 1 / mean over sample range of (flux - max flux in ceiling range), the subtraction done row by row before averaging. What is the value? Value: -3.0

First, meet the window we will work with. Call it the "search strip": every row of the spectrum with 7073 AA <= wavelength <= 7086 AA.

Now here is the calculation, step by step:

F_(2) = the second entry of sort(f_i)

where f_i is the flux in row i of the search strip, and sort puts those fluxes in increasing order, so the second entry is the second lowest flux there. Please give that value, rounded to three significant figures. 4.33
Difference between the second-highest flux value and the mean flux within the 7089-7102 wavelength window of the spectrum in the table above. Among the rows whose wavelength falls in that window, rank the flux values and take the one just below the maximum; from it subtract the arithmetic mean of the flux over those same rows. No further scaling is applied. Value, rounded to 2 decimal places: 0.14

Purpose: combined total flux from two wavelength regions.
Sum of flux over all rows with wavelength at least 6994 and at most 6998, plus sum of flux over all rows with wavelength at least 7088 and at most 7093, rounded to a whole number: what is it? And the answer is 24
